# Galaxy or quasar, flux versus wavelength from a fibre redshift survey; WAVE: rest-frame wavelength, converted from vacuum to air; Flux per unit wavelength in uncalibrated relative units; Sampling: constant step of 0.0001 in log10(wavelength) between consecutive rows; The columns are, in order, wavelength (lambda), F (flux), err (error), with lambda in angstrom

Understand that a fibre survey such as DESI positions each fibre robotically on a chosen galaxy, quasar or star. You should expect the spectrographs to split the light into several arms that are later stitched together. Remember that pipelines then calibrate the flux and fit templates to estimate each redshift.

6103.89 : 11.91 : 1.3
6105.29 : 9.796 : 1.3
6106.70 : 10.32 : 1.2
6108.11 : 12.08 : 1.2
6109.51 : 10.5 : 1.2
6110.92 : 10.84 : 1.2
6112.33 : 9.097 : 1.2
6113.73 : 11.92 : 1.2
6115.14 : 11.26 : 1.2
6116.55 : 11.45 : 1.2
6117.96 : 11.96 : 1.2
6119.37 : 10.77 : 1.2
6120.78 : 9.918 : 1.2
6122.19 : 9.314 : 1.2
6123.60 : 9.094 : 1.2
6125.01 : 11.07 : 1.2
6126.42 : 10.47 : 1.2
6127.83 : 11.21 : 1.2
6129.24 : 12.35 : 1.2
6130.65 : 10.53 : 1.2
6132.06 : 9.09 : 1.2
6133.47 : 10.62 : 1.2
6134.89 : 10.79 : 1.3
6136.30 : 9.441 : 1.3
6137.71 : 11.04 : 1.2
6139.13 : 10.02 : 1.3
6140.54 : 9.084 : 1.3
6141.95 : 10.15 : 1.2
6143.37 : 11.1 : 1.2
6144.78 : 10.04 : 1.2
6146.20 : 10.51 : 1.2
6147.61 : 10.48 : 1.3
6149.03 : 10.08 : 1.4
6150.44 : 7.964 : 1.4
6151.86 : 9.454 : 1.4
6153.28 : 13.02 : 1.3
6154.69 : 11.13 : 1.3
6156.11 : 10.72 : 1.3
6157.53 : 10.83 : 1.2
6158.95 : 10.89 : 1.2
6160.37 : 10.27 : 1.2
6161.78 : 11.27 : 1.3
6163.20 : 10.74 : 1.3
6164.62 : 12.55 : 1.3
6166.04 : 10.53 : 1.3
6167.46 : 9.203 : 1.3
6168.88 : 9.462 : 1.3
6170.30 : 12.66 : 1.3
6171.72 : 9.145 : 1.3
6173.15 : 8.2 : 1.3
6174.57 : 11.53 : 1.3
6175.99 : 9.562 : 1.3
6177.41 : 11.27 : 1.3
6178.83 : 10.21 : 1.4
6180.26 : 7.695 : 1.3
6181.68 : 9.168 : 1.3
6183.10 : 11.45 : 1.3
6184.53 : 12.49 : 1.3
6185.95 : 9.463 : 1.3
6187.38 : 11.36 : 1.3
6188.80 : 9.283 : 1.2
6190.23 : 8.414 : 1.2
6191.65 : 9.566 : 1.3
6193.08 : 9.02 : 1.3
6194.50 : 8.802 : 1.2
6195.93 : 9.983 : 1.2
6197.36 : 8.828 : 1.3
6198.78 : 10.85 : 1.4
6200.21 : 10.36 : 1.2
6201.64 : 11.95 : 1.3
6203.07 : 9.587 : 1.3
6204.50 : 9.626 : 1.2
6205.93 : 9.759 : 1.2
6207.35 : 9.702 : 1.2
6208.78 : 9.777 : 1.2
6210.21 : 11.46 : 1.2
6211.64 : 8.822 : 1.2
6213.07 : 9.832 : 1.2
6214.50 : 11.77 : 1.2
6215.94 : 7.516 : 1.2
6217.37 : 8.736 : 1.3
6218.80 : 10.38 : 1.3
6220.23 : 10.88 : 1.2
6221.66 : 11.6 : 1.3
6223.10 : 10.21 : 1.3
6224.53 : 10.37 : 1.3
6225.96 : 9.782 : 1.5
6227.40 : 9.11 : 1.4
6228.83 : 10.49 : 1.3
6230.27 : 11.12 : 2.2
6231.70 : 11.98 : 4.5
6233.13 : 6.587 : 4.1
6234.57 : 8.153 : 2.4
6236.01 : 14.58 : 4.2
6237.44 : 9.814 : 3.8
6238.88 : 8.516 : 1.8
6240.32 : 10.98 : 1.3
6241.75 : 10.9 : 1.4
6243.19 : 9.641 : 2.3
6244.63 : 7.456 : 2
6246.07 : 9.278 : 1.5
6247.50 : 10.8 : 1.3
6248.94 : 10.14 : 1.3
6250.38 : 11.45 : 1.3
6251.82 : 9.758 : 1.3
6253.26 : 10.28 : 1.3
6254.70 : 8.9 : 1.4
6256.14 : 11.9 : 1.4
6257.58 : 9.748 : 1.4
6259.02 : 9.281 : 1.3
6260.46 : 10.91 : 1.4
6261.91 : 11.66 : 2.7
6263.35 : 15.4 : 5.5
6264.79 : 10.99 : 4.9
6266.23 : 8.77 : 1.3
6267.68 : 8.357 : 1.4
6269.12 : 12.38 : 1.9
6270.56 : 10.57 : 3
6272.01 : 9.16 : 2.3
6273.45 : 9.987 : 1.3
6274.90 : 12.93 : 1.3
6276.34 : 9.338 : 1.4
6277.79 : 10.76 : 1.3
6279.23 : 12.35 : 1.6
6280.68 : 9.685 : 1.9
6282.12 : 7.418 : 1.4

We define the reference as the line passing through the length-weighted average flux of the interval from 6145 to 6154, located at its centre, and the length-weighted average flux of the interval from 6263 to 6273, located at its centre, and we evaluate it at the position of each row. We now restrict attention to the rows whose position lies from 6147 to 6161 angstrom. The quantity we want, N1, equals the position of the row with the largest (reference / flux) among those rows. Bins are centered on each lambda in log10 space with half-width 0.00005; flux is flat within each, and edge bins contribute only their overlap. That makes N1 6150.44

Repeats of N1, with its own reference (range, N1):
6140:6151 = 6150.44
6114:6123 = 6122.19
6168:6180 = 6173.15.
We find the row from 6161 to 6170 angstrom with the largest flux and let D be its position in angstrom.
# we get 6164.62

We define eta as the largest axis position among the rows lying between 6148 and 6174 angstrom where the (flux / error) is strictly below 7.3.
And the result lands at 6173.15 angstrom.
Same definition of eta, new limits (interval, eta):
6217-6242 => 6238.88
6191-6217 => 6215.94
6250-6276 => 6272.01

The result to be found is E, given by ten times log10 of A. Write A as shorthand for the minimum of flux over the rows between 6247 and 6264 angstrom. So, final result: 9.49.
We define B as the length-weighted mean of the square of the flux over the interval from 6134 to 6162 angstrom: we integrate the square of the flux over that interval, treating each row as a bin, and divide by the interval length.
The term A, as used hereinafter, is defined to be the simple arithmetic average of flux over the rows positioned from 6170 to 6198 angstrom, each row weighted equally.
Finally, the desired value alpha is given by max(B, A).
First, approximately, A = 9.9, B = 109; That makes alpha 109.2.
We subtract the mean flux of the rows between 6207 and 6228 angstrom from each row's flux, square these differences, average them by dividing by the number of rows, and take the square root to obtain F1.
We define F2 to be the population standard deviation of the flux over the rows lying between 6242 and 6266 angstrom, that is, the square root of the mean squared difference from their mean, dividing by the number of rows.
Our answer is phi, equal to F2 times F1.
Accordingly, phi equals 1.9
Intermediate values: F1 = 1.13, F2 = 1.7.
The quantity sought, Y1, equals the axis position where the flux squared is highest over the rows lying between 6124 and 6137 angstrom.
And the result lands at 6129.24 angstrom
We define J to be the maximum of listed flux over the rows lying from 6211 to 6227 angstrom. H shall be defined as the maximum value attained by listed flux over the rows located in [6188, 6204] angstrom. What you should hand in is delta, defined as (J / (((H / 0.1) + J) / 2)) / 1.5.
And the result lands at 0.120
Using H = 11.95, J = 11.77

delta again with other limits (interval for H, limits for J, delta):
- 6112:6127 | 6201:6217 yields 0.121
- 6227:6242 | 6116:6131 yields 0.104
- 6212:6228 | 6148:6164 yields 0.133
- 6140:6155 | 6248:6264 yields 0.141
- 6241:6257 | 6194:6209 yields 0.122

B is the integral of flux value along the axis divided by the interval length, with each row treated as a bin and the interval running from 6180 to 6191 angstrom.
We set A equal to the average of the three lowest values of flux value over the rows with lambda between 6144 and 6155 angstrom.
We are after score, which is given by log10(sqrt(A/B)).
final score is -0.019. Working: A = 9.2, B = 10.0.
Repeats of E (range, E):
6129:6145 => 9.58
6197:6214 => 9.46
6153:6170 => 9.64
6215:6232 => 8.76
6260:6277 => 9.22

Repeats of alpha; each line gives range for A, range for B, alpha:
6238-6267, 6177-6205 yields 100.6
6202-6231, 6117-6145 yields 109.4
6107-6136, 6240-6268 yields 109.8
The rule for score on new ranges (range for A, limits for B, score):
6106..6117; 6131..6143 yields -0.002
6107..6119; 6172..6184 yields 0.005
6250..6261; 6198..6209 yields -0.020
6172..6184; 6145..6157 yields -0.048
